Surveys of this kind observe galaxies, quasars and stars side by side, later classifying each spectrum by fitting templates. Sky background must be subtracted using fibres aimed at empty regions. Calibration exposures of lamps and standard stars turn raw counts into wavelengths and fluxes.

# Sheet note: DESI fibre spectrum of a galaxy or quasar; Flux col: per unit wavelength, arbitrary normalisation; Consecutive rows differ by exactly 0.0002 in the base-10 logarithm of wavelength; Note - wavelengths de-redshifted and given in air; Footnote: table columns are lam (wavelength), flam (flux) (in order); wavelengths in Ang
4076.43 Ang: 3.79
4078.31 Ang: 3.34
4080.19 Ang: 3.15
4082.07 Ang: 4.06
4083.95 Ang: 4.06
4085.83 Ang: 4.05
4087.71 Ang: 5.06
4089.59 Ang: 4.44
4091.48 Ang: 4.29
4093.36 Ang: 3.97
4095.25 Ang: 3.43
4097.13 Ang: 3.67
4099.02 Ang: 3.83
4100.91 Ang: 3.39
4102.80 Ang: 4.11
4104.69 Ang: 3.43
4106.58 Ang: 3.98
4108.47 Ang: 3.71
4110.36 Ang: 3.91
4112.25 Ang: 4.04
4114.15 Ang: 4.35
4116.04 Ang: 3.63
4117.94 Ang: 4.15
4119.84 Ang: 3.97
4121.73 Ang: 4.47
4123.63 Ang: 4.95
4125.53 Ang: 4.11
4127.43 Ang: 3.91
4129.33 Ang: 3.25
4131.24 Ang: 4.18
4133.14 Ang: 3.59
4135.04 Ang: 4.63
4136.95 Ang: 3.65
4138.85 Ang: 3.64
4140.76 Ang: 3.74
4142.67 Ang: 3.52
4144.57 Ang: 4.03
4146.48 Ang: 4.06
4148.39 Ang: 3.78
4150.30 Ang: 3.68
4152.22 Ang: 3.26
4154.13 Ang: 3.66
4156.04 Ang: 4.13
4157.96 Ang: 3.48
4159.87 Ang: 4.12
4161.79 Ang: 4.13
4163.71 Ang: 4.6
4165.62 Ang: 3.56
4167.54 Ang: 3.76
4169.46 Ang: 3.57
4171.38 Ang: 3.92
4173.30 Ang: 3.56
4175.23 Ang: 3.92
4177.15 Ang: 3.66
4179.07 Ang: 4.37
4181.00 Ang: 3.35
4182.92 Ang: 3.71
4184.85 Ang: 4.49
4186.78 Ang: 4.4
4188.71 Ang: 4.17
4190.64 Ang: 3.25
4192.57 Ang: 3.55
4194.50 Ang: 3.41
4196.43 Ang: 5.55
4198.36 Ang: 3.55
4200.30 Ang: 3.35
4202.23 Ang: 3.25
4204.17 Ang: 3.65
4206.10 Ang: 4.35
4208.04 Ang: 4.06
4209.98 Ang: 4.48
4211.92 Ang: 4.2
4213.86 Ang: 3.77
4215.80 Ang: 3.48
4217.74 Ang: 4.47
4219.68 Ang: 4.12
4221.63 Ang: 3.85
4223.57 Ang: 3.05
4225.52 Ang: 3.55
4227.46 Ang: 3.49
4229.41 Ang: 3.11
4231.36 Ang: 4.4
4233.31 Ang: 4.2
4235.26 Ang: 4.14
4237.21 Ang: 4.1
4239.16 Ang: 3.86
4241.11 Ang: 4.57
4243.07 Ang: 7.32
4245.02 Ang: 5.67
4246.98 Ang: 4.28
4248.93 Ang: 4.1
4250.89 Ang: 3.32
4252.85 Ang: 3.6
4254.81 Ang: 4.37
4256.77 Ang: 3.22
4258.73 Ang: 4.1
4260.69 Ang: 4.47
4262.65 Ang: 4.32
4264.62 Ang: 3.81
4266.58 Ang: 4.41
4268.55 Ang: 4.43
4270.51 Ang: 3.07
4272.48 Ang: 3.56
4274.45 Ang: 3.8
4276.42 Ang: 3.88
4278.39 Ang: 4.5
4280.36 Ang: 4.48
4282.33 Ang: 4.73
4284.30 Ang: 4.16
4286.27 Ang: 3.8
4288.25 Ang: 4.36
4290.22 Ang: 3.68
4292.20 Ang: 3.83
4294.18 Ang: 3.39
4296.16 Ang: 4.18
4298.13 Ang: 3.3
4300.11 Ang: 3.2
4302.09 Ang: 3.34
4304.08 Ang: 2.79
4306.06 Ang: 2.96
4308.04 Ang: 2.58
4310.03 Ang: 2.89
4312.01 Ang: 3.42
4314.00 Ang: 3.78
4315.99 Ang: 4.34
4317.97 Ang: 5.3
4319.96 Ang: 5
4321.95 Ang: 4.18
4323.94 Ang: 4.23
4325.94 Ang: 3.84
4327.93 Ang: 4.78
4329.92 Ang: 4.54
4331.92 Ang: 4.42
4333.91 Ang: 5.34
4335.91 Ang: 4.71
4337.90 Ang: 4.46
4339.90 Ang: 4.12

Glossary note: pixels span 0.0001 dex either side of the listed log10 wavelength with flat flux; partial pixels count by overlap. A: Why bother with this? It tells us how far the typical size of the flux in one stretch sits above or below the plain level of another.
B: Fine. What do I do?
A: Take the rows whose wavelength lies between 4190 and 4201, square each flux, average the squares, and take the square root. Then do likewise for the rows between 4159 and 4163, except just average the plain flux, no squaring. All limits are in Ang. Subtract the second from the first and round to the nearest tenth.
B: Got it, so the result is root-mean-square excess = -0.3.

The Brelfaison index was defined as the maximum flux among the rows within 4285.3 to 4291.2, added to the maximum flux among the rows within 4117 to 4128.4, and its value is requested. 9.3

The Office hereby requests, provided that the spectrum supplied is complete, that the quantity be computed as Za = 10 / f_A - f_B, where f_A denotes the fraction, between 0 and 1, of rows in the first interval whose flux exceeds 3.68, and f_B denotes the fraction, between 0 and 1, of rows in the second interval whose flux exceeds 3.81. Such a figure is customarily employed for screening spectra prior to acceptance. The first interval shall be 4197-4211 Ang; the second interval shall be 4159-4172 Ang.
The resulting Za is 23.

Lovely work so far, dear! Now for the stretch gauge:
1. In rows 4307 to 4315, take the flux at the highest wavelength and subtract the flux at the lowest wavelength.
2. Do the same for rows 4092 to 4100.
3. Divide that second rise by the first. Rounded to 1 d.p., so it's -0.1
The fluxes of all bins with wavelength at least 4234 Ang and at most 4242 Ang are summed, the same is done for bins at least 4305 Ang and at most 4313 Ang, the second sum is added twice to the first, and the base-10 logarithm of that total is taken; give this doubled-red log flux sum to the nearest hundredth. 1.61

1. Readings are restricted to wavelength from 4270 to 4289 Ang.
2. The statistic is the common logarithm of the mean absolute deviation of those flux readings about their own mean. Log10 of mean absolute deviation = -0.39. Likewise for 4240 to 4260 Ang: -0.08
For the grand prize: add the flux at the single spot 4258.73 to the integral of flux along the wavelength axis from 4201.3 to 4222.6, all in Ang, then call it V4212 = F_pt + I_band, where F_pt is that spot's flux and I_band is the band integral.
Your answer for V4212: 89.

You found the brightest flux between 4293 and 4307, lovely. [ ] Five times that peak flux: 20.9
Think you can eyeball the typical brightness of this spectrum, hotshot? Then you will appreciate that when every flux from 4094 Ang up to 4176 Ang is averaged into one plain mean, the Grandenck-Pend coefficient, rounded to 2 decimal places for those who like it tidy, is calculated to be 3.87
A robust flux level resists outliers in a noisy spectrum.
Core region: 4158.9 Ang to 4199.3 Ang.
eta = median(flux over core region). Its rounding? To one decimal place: 3.8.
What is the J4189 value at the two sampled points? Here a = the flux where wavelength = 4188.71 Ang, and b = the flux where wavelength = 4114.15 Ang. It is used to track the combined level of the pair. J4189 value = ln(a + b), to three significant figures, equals 2.14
